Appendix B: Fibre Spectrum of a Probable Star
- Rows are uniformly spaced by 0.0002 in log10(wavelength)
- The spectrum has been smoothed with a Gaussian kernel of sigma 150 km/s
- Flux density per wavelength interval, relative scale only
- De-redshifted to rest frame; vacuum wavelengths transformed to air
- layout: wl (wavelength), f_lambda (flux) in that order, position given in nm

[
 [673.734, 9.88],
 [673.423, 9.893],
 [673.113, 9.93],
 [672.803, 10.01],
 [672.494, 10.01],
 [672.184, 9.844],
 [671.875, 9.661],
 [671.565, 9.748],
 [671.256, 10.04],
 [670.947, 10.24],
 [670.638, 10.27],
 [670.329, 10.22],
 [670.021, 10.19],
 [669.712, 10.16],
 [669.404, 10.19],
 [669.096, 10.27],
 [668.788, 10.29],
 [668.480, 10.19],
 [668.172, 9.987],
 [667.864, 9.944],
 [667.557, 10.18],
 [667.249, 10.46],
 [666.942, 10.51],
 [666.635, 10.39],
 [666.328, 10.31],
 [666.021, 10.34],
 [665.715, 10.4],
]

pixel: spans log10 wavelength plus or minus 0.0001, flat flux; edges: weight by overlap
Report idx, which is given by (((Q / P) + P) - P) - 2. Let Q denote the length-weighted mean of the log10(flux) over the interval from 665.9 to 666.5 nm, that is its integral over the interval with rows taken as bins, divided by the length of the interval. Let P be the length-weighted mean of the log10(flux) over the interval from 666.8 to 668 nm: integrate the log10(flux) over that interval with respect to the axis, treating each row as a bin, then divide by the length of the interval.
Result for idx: -1.00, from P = 1.01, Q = 1.01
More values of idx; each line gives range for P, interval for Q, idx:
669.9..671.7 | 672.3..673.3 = -1.01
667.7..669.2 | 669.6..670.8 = -1.00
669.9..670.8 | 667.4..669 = -1.01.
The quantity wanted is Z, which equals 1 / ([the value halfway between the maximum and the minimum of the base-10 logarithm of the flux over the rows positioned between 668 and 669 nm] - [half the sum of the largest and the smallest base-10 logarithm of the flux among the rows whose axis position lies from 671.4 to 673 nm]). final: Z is 76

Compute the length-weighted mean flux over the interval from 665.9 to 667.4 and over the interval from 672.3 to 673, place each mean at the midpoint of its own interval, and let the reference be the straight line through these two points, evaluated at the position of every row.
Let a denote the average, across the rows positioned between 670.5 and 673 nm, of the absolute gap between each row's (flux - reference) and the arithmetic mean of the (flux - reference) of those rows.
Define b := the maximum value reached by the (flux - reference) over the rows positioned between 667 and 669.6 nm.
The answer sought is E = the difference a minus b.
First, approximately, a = 0.16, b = 0.10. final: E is 0.07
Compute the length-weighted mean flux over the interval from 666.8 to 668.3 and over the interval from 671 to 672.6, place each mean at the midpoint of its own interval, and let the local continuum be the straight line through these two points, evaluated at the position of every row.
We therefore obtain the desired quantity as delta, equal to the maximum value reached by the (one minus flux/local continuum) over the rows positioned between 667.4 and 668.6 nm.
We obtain 0.0242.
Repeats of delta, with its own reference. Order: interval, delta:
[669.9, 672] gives 0.0214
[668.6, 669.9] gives -0.0116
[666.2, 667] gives 0.0003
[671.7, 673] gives 0.0214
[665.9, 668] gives 0.0242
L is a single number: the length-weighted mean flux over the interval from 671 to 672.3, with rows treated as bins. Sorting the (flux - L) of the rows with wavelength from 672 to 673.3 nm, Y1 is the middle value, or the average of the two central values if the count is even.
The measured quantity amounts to 0.11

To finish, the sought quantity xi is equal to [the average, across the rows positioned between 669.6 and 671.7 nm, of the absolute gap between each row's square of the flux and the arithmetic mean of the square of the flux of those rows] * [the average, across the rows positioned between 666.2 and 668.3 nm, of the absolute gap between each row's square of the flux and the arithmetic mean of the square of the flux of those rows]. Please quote 10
